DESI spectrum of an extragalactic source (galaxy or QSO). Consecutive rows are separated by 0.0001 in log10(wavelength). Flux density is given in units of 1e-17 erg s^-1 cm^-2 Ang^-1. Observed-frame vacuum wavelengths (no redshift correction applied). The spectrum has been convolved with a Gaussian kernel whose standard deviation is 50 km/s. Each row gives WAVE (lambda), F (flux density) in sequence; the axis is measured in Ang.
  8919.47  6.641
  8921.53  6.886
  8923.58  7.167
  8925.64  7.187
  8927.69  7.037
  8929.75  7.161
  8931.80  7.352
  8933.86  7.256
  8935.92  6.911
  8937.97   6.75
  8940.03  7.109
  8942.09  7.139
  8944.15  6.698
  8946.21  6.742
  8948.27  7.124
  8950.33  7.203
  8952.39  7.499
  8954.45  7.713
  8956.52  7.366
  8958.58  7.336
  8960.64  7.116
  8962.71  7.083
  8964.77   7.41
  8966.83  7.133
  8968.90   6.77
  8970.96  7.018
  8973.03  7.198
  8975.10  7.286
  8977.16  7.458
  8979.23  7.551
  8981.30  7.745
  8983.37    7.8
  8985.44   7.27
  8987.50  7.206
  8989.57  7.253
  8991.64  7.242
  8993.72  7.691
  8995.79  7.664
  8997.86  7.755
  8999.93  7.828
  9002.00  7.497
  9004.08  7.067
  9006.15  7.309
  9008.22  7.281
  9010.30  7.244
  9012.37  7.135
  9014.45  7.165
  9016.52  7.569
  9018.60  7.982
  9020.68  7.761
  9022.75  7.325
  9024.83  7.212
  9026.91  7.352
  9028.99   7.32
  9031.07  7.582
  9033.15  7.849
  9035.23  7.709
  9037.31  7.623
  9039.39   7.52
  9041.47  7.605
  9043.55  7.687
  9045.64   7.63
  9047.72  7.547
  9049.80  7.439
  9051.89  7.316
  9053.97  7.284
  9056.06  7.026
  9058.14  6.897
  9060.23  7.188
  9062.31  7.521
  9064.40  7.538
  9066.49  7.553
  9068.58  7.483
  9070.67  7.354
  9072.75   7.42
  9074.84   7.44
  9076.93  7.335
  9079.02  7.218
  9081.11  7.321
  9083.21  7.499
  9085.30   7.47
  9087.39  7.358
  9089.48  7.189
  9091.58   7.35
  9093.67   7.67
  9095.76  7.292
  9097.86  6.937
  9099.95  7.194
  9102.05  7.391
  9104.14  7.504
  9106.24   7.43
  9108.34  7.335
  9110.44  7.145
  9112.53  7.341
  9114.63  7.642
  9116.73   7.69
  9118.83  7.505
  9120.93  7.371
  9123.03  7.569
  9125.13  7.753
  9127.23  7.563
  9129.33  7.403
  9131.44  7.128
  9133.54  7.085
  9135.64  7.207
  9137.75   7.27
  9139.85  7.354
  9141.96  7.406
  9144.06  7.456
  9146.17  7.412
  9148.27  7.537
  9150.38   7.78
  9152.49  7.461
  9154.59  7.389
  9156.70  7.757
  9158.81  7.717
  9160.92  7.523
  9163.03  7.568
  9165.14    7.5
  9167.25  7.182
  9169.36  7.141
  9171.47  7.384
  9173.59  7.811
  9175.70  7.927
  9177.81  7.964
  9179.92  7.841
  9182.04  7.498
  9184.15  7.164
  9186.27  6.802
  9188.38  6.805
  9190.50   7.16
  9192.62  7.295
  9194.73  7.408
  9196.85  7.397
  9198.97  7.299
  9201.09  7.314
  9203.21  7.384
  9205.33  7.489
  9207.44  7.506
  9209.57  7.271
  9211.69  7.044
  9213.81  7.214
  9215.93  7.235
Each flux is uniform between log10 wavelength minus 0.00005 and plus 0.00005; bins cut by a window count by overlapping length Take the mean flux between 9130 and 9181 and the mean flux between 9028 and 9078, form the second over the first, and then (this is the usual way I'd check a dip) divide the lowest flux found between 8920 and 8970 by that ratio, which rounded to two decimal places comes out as 6.73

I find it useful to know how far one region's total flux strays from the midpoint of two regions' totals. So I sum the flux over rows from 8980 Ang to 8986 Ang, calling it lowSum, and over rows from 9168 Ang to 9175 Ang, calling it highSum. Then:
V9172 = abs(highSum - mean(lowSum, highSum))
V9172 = 0.24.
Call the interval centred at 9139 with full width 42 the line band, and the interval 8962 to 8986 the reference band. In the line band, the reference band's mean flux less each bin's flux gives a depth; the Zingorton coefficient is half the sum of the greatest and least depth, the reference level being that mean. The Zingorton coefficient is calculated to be -0.12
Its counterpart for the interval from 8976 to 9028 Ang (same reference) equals -0.21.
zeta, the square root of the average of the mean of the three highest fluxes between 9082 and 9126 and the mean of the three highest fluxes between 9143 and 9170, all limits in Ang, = 2.78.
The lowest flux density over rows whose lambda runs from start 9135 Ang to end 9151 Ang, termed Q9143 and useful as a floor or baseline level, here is 7.207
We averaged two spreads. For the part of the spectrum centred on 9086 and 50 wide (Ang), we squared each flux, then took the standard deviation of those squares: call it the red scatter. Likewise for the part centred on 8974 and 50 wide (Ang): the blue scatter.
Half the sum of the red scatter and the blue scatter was 3.1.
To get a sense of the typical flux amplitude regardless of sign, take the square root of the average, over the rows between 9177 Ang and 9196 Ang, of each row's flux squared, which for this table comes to 7.34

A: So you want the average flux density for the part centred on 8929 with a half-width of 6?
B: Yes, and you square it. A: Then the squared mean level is 51.7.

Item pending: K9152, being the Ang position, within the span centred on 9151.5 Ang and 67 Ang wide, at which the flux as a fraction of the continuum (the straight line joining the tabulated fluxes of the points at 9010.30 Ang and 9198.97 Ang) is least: 9133.54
